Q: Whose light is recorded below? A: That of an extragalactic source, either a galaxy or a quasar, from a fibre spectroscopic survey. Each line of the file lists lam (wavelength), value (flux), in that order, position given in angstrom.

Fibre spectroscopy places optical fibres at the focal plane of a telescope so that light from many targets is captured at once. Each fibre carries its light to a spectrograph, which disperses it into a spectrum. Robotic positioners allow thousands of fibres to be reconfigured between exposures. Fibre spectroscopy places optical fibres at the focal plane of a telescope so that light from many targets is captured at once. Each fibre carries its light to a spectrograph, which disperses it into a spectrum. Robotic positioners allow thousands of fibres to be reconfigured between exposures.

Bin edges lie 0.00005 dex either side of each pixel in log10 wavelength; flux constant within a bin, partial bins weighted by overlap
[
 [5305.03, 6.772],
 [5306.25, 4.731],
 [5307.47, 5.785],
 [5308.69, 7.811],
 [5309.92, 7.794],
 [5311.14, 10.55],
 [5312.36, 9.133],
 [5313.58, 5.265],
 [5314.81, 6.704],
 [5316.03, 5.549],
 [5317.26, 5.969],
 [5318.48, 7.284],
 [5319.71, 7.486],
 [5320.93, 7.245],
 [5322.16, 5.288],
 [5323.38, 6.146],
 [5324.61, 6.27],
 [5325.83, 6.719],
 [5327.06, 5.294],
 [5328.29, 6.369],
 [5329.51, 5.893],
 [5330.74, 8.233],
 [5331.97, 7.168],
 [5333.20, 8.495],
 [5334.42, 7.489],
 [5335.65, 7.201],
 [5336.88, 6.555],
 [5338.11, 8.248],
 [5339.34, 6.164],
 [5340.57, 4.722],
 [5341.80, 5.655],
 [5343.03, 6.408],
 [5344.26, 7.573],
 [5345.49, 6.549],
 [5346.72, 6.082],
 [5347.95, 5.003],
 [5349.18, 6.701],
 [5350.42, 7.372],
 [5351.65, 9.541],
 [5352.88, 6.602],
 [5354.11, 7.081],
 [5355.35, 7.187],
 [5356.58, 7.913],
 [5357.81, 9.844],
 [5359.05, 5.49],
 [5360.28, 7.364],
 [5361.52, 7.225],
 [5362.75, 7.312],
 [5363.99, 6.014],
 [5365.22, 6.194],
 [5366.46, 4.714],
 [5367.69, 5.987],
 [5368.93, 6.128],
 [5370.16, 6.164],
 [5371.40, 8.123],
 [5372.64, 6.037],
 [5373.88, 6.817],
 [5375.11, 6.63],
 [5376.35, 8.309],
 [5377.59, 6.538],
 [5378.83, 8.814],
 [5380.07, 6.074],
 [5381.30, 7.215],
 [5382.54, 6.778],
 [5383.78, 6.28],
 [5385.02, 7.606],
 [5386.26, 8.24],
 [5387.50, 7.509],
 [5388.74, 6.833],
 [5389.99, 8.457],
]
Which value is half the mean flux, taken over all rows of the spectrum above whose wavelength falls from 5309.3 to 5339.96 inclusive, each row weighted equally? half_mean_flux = 3.49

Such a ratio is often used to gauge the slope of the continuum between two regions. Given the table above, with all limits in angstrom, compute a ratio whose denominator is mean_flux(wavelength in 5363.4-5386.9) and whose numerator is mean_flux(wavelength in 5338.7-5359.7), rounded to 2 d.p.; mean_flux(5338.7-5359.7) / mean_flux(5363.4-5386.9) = 1.01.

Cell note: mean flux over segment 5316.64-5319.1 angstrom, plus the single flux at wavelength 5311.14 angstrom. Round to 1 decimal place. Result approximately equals 17.2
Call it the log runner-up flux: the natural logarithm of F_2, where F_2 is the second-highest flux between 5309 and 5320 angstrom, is 2.21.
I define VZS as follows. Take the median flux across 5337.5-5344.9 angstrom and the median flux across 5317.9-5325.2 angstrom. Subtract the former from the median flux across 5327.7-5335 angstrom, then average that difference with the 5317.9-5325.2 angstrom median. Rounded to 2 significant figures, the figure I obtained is 3.9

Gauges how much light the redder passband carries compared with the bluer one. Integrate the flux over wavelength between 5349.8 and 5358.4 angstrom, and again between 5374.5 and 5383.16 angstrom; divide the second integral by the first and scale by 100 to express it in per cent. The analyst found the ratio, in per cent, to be 91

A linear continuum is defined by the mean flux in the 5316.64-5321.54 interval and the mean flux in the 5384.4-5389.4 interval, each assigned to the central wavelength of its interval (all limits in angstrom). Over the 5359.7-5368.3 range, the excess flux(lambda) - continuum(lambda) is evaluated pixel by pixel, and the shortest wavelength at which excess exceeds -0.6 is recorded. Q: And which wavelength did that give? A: 5360.28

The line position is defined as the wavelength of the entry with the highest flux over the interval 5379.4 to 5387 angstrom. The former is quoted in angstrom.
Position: 5386.26 angstrom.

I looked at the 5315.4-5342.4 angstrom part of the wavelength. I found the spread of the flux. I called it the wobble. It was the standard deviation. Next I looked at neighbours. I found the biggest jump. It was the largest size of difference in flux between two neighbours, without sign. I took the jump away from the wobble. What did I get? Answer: -1.3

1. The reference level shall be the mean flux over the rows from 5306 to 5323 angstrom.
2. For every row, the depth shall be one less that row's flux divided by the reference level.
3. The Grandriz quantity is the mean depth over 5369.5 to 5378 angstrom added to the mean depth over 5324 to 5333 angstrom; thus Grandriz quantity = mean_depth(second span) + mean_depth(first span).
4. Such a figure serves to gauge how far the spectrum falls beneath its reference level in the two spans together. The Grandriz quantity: 0.04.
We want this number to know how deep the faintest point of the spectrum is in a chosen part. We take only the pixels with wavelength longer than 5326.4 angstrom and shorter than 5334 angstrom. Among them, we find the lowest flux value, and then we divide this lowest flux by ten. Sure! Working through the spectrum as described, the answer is 0.529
